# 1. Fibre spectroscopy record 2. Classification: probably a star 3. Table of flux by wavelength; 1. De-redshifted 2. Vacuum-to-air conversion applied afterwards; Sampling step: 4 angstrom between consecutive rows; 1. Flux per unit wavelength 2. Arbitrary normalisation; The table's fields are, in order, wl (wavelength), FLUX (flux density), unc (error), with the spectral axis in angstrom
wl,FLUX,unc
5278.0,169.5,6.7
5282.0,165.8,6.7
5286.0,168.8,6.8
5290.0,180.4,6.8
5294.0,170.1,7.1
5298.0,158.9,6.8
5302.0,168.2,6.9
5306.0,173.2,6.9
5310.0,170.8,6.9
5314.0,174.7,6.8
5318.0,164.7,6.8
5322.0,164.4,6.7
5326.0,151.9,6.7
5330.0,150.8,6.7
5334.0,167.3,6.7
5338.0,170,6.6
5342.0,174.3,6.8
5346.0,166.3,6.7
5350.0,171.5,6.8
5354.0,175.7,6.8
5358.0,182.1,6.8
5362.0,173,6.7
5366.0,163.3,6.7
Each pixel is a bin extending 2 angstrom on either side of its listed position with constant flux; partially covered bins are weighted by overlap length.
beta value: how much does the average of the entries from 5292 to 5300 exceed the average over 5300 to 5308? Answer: -6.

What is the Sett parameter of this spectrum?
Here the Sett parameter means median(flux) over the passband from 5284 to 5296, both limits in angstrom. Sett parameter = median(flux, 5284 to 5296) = 170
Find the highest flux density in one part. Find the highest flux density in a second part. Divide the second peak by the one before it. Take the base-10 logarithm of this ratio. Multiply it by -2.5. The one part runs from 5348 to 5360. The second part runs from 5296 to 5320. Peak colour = 0.045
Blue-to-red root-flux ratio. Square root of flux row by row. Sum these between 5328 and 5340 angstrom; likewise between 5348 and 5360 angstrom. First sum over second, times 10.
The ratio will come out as 9.6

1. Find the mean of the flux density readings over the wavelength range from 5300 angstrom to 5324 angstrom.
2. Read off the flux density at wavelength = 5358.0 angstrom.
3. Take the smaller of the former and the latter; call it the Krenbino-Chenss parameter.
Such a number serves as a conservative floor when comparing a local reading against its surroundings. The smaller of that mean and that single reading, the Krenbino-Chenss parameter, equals 169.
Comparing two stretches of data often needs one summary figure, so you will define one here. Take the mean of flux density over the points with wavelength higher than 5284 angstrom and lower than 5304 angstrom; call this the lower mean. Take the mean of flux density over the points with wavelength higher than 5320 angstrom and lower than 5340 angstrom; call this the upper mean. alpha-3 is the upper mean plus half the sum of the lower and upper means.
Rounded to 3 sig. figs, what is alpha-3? 326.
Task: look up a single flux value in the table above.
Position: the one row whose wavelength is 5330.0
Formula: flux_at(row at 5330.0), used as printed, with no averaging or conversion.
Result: 150.8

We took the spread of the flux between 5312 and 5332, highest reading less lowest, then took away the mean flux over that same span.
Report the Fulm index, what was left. -137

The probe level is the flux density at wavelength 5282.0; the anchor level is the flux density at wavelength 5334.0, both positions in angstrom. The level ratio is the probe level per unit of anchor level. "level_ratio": 0.99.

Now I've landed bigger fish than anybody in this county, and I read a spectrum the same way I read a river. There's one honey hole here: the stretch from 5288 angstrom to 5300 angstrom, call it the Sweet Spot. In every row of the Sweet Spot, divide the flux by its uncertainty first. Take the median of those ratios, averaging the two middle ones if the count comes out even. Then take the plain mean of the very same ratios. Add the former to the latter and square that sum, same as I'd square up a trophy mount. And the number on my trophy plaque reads 2360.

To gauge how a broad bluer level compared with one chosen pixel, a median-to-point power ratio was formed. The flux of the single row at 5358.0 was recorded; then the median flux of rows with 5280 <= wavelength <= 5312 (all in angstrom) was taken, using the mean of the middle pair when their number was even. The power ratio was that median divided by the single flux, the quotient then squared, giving 0.87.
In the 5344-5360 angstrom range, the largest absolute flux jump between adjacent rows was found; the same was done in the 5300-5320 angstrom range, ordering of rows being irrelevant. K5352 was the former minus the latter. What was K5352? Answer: -4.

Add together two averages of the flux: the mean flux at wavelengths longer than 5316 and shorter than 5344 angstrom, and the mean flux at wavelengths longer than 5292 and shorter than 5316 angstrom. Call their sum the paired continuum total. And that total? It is 332.7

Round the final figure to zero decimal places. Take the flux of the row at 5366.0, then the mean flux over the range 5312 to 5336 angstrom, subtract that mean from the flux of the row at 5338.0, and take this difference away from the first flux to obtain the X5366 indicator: 156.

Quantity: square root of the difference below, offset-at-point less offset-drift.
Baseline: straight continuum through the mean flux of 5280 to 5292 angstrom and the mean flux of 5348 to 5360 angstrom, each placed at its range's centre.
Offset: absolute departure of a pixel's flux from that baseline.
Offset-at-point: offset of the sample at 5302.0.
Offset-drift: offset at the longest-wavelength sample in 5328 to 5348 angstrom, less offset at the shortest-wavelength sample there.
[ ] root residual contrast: 4.4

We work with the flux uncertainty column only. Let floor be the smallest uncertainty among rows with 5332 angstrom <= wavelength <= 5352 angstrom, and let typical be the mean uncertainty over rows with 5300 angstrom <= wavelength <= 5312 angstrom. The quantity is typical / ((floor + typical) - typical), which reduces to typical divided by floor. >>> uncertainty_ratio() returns 1.045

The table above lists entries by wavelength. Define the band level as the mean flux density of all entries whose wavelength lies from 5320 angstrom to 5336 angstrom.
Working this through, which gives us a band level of 159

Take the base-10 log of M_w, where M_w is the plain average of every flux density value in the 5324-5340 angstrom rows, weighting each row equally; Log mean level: 2.20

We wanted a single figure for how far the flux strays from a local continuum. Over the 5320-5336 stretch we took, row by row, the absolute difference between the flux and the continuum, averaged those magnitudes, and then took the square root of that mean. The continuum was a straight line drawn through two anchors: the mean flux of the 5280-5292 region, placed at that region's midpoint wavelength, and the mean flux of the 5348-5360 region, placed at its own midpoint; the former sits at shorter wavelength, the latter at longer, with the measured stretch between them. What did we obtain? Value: 4.0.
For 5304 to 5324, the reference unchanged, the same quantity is 2.1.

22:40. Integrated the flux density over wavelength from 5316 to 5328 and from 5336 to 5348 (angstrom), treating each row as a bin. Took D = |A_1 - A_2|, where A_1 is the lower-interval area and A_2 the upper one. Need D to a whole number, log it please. 118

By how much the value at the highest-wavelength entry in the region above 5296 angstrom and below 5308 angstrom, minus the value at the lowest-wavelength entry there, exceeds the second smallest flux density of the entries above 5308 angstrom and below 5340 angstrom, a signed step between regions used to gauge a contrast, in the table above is -138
